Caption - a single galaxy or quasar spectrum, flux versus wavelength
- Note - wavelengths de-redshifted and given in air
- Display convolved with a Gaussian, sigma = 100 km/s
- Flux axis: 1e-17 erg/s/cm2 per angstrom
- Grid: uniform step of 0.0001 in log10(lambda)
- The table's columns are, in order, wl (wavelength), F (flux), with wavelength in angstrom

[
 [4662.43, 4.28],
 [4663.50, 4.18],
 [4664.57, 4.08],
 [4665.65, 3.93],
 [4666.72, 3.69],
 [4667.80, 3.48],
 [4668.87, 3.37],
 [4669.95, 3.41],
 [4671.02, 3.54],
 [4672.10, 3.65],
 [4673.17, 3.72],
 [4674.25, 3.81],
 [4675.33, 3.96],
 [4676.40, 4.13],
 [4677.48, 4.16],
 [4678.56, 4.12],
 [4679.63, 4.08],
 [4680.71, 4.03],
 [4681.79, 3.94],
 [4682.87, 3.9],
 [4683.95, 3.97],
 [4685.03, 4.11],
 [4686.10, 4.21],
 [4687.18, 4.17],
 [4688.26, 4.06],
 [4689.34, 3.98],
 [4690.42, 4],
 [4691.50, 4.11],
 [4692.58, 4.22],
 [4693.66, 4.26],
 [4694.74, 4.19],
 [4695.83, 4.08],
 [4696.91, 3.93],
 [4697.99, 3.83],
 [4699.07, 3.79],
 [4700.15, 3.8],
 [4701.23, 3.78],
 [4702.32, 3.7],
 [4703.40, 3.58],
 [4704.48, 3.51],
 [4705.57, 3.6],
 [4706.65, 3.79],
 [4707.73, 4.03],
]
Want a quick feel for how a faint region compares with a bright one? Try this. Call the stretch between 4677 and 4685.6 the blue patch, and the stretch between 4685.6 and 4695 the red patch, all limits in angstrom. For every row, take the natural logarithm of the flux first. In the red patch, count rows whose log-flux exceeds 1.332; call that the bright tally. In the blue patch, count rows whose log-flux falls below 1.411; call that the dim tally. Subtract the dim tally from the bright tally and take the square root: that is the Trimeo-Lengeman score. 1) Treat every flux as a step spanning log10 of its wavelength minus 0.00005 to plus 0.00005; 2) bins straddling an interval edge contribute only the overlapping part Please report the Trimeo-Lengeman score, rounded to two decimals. 2.00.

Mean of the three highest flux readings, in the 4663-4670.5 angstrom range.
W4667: 4.06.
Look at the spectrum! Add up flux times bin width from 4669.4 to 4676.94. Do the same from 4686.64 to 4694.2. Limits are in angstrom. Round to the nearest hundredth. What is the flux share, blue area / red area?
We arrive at 0.91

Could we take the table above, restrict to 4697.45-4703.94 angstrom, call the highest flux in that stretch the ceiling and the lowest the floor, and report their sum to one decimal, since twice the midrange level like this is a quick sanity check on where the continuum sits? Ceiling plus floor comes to 7.4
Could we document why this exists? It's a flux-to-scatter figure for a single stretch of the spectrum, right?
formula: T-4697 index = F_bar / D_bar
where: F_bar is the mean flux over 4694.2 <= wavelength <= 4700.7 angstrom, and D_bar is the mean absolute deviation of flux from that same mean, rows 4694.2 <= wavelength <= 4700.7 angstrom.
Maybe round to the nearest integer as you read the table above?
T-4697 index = 30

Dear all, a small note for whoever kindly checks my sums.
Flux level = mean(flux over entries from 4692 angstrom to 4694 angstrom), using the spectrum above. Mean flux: 4.24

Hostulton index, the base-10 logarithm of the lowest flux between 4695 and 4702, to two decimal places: 0.58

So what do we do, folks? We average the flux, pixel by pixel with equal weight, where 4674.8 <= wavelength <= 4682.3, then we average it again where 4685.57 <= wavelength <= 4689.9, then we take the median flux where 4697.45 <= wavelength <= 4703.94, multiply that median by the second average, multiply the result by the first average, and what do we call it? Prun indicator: 63.1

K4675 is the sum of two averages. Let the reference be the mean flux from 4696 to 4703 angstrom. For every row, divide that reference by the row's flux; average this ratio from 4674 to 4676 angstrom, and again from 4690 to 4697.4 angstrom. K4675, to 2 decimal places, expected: 1.91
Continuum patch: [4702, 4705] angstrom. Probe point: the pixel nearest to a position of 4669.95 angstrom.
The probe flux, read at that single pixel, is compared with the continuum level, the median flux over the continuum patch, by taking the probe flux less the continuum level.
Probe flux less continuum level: -0.17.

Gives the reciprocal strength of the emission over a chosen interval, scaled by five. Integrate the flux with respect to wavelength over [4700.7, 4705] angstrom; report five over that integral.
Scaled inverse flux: 0.32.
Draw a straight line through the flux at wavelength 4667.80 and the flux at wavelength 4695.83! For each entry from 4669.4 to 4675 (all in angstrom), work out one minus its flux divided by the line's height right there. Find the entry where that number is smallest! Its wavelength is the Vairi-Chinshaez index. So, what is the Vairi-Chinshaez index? 4674.25 angstrom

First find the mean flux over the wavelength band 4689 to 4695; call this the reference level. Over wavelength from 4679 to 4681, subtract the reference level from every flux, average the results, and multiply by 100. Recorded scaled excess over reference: -7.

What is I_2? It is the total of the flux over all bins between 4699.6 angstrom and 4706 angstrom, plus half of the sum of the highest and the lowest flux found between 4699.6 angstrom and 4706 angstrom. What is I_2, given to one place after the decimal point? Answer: 25.6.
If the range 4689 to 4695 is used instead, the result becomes 28.9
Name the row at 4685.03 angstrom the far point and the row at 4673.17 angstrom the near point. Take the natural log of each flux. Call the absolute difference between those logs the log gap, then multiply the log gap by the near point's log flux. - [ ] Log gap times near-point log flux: 0.131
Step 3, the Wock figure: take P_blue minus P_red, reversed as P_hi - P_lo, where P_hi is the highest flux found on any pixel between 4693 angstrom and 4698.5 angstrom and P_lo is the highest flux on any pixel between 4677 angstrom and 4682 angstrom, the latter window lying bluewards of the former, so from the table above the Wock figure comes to 0.10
